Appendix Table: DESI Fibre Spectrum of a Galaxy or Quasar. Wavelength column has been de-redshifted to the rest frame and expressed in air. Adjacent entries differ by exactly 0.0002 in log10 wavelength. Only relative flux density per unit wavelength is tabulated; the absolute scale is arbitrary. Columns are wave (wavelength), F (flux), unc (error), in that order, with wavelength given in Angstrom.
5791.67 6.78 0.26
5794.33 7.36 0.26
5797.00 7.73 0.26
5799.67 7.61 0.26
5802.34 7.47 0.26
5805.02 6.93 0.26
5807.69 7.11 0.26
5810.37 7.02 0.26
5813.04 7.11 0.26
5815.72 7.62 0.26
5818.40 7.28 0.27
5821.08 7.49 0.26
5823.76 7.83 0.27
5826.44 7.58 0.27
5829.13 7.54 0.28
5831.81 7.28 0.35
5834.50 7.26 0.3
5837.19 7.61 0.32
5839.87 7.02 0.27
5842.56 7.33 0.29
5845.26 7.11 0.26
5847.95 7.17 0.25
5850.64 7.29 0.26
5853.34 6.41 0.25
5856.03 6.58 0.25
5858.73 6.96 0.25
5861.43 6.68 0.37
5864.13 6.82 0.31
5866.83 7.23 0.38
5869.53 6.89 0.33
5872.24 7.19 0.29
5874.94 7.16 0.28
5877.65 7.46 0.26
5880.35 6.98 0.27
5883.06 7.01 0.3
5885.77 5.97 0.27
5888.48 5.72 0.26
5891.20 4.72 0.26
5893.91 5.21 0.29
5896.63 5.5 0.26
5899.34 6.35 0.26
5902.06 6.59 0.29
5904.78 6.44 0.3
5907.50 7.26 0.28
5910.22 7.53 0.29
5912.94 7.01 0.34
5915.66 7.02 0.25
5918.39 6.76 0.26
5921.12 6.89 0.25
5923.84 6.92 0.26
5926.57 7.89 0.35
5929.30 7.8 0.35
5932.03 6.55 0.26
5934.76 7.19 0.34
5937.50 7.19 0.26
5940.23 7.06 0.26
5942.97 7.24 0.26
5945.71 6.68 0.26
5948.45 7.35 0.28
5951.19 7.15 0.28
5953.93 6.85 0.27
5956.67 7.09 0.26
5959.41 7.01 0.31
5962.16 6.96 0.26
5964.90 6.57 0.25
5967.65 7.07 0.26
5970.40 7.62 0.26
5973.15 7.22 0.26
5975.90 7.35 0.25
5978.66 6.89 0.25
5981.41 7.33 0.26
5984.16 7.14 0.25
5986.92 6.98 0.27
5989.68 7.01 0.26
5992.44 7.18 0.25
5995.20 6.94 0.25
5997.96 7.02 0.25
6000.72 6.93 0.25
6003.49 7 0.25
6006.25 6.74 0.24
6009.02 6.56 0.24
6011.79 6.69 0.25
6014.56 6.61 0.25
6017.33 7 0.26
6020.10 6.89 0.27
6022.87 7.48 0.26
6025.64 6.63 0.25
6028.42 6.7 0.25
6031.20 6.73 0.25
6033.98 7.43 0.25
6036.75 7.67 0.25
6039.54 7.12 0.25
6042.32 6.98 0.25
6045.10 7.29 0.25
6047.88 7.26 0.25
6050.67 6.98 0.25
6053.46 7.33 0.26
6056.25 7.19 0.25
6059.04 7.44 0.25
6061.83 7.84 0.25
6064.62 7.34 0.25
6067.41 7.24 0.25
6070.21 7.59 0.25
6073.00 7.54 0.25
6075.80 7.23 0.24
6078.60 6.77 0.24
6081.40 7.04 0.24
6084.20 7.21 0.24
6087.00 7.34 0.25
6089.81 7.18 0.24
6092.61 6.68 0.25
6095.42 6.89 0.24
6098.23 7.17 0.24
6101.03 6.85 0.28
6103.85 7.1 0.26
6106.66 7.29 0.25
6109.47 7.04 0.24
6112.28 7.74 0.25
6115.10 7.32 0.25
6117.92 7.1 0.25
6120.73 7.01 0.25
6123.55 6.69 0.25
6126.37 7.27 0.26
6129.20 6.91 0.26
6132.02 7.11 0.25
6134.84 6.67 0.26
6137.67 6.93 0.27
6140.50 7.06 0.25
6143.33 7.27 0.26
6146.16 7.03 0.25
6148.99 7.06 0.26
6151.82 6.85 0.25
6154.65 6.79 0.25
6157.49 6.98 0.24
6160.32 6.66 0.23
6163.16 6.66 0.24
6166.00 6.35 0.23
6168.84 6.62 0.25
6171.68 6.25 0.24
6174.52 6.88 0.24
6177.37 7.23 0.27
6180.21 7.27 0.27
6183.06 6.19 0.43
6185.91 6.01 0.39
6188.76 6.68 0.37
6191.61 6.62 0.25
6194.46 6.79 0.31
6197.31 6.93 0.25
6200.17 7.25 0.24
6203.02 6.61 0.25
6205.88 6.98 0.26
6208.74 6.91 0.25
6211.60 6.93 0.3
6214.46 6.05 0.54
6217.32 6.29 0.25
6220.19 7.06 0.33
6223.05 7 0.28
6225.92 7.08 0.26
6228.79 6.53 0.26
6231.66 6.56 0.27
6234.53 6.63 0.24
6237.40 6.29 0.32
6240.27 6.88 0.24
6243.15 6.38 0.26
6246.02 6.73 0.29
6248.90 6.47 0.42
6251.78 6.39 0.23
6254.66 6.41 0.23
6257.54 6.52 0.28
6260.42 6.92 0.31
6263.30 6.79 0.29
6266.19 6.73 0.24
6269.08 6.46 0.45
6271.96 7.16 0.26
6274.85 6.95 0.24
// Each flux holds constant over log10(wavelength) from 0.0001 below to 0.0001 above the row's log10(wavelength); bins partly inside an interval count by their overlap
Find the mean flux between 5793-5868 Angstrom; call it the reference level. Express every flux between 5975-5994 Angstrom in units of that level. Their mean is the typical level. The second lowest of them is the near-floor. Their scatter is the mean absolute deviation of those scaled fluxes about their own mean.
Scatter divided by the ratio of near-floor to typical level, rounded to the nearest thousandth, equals 0.020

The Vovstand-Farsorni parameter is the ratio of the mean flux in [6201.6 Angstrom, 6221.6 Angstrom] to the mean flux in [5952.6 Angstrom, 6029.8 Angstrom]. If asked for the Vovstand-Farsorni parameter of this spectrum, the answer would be 0.958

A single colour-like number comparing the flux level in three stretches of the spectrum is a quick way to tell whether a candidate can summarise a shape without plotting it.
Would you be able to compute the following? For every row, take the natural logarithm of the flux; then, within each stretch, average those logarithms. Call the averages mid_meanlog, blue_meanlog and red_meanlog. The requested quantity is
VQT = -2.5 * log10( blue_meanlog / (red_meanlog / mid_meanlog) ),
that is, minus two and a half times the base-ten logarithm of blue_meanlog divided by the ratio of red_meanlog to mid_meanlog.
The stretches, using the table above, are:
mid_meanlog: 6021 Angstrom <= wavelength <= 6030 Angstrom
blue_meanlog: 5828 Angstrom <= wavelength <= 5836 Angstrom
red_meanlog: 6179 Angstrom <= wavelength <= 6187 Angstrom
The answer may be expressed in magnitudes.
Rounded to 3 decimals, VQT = -0.790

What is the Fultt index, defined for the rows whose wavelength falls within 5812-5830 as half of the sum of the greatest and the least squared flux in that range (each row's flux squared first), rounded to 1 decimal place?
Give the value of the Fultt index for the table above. 55.9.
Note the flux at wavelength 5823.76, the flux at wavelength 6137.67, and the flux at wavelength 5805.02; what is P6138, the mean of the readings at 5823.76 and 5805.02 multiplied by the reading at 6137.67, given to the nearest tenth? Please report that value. 51.1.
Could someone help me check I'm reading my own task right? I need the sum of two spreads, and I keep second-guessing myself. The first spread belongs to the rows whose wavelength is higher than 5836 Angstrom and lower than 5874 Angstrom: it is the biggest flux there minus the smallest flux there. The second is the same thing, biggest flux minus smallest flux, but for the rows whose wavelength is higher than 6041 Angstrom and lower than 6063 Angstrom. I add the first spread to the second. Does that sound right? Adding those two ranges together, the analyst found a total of 2.1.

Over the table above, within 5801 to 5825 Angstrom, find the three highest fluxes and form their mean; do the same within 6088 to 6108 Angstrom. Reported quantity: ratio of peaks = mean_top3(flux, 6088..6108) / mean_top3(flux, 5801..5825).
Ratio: 0.94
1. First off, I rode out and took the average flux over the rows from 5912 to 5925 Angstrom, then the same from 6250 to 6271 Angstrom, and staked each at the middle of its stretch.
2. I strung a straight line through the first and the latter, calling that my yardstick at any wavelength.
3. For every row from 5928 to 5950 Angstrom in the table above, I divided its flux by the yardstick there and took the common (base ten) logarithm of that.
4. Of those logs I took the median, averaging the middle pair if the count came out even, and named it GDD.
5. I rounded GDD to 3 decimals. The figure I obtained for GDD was 0.018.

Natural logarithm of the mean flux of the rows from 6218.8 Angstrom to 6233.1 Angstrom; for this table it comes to 1.92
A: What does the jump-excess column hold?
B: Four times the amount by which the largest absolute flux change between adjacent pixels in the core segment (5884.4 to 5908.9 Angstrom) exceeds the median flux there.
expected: -19.9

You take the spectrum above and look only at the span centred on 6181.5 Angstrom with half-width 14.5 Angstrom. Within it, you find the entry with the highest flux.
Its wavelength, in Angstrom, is 6180.21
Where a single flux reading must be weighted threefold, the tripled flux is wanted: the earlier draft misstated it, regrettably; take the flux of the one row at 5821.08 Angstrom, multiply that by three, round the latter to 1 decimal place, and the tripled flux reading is 22.5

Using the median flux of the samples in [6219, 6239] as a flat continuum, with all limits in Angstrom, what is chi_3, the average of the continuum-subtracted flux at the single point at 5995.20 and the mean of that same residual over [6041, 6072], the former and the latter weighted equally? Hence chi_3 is 0.50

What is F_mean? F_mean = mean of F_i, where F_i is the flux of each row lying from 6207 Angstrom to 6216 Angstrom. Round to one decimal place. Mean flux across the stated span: 6.6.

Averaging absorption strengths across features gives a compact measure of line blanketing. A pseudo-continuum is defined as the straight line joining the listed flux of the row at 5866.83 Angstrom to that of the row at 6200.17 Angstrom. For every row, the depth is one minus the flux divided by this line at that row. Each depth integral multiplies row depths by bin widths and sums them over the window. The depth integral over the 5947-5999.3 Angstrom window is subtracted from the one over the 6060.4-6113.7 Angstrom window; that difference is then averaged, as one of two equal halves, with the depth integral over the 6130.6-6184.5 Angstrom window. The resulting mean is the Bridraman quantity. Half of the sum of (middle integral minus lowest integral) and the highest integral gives 1.1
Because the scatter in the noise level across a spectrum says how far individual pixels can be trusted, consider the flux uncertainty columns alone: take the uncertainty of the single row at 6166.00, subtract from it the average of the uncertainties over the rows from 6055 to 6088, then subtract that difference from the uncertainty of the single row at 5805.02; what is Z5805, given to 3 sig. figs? 0.277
